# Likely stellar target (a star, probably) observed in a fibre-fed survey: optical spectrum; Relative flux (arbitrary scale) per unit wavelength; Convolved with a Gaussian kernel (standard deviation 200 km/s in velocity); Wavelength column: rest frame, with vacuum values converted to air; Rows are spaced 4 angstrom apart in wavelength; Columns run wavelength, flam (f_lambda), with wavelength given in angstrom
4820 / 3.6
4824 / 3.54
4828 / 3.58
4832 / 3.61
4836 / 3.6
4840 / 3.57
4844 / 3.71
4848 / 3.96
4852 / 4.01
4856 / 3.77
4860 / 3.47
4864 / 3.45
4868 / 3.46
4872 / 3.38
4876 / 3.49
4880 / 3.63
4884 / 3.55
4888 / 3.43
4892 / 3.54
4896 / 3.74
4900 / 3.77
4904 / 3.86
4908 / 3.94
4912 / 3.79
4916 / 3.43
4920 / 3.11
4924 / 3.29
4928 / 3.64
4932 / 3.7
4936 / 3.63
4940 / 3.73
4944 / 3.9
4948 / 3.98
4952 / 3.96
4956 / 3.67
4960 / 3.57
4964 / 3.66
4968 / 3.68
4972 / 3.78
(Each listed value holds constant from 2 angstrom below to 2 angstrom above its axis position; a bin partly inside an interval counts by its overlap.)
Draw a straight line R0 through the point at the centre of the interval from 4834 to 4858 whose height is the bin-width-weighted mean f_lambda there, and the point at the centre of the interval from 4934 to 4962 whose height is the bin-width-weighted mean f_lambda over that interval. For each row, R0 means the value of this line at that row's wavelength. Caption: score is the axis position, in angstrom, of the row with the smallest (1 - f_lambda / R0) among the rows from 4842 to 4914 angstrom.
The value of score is 4852 angstrom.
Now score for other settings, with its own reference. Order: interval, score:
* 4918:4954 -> 4948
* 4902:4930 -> 4908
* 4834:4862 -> 4852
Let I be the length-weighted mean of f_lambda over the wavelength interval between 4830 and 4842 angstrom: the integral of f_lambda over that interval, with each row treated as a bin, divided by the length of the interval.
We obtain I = 3.59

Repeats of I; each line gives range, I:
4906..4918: 3.72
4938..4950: 3.87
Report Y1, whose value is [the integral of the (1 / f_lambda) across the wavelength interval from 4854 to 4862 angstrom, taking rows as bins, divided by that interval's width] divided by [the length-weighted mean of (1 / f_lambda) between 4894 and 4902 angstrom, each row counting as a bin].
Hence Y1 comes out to 1.04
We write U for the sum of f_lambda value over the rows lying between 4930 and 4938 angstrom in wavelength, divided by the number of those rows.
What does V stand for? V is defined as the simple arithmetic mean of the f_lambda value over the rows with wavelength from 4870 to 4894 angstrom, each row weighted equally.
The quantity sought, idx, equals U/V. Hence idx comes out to 1.05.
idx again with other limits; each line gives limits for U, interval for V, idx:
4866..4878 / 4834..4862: 0.92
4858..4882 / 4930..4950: 0.92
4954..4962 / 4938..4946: 0.95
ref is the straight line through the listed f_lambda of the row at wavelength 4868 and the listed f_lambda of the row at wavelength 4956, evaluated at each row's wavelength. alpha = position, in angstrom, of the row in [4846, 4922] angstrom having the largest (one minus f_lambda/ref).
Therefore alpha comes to 4920 angstrom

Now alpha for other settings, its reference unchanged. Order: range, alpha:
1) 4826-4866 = 4864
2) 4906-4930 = 4920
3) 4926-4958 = 4956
